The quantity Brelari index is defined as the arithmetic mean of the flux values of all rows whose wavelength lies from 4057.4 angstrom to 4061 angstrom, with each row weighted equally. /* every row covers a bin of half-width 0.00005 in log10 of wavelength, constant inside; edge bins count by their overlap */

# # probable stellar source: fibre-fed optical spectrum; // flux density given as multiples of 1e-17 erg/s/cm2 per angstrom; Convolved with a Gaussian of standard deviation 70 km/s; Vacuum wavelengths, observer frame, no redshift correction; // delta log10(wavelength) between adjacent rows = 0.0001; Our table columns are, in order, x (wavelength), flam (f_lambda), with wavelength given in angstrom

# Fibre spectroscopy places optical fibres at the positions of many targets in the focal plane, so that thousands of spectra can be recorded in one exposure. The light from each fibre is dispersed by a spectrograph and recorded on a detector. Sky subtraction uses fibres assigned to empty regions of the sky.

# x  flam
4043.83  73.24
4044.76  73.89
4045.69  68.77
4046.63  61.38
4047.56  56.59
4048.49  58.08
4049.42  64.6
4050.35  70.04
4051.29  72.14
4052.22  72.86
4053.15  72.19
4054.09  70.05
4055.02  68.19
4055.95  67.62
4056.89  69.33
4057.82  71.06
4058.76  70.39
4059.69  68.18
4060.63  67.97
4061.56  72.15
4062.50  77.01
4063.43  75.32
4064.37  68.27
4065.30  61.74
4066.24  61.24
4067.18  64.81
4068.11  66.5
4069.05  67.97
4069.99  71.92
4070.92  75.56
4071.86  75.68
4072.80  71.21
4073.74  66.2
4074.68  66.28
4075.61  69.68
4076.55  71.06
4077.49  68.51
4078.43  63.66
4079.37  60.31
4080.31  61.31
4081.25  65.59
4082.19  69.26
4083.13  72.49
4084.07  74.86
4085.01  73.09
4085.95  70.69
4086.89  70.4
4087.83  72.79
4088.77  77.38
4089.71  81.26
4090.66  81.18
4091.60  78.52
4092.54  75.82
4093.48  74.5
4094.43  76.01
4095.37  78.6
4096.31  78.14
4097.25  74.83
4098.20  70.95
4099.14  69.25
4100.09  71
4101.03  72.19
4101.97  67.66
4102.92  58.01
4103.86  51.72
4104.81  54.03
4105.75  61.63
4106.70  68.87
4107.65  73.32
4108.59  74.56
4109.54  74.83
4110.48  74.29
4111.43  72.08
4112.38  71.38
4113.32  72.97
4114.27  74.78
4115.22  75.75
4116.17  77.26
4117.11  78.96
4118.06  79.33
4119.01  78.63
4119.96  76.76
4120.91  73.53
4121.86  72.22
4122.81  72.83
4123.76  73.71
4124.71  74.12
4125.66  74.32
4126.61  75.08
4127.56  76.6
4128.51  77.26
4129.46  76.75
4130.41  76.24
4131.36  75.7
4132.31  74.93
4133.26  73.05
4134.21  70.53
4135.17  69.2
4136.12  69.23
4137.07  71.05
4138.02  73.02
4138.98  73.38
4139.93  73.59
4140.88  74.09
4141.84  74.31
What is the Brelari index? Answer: 69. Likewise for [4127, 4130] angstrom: 77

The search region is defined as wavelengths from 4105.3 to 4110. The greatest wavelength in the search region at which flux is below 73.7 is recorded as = 4107.65 angstrom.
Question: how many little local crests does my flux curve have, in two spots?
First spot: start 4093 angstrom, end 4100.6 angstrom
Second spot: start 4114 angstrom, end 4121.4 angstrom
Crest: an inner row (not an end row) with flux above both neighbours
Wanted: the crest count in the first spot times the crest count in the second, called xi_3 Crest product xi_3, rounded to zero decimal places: 1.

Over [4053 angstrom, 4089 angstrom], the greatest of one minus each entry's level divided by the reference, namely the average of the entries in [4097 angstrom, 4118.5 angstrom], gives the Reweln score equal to 0.14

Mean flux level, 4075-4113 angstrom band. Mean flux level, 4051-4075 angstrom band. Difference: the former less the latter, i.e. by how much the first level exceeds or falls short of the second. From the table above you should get 1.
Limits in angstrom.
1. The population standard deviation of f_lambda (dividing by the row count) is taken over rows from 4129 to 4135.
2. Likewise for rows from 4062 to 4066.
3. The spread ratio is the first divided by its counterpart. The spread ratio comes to 0.35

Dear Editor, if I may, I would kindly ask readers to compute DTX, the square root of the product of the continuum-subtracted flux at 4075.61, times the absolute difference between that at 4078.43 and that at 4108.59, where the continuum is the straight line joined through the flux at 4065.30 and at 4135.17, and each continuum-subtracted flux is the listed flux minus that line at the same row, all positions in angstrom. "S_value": 7.25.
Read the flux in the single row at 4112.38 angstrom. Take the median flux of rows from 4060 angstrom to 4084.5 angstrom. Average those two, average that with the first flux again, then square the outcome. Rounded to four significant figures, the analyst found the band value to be 4989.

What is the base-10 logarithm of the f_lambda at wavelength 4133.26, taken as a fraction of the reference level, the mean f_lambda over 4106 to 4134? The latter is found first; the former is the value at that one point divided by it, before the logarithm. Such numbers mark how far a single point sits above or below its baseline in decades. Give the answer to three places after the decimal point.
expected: -0.010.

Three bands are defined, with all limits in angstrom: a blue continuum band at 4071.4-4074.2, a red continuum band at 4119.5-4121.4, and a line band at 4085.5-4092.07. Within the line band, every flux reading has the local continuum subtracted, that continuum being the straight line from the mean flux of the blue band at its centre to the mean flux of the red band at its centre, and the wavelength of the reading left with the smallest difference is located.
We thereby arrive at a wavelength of 4086.89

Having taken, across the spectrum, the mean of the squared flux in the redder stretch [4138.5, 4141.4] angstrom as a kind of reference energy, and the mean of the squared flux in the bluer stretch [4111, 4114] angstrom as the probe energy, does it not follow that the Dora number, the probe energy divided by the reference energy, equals 0.96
